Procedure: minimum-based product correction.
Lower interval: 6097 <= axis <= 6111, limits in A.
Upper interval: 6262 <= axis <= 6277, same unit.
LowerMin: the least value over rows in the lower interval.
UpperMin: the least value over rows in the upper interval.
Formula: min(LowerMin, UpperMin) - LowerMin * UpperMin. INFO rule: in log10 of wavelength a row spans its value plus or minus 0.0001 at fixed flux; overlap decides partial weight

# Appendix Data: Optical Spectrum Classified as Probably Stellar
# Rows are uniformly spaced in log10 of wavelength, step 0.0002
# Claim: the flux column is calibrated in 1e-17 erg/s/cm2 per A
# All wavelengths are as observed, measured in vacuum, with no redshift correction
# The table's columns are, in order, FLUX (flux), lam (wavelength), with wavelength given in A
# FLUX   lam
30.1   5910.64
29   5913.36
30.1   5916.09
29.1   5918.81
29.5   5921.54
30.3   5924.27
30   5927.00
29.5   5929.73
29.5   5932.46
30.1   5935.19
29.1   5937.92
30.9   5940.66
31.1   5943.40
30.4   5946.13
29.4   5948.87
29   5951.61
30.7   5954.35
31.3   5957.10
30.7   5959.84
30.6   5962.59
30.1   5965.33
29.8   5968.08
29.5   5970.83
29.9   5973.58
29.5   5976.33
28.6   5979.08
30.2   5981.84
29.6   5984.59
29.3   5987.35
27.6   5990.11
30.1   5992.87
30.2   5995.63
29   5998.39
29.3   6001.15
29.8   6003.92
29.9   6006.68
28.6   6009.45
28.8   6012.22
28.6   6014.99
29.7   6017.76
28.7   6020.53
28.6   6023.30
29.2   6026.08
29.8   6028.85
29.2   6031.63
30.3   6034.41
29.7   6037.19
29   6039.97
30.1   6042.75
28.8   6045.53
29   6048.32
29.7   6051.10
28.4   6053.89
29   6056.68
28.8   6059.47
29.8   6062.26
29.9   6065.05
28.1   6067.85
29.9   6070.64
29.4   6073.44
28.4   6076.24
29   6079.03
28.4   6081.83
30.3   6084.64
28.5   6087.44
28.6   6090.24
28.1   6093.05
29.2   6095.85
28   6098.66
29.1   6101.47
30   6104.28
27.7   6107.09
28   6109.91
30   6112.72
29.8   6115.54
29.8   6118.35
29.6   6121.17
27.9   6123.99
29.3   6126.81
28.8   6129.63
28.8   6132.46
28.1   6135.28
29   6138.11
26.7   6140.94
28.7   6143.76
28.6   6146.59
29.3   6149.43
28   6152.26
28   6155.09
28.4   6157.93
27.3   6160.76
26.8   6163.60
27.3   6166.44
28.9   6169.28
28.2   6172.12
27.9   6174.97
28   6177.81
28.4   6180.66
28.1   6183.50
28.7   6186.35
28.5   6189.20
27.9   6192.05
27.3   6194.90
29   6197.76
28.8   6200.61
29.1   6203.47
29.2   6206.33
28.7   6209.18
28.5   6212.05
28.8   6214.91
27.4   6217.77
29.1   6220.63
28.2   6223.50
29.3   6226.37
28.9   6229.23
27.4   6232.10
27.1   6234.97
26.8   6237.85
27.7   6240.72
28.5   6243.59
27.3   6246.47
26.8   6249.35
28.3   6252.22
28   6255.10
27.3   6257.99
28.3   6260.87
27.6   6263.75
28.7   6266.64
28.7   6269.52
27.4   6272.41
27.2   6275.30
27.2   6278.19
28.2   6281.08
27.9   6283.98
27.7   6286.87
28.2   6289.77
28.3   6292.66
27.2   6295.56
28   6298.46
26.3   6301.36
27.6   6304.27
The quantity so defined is -726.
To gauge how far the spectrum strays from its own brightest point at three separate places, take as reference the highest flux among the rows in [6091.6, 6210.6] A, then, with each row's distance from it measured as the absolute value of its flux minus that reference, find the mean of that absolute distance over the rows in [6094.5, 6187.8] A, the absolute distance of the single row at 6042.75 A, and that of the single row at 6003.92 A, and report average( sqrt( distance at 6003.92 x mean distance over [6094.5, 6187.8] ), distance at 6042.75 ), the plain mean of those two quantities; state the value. 0.32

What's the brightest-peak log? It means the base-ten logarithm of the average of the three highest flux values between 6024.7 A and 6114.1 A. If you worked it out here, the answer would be 1.480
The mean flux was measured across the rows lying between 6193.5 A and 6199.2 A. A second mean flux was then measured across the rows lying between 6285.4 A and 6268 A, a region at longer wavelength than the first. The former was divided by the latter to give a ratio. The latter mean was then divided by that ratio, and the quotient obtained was 27.4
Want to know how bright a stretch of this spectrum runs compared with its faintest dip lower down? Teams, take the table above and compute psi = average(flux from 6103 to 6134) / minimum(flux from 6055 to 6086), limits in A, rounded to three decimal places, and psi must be 1.034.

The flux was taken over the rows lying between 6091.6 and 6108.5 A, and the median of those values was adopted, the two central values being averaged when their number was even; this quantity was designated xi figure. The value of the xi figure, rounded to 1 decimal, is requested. 28.6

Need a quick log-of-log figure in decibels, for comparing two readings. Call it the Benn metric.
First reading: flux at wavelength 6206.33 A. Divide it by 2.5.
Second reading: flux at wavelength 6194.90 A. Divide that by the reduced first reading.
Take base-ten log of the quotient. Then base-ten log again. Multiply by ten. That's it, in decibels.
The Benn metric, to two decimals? -4.33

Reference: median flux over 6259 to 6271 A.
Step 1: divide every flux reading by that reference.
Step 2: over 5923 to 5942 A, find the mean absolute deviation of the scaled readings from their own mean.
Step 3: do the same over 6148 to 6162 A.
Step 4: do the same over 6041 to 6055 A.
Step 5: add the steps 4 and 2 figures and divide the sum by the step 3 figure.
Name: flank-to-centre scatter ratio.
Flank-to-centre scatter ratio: 1.98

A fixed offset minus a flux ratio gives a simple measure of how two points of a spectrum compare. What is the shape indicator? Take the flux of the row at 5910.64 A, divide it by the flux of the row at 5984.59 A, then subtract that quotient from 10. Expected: 8.98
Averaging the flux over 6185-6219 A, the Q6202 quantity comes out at 28.5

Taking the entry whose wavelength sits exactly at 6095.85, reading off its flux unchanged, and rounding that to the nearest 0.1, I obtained 29.2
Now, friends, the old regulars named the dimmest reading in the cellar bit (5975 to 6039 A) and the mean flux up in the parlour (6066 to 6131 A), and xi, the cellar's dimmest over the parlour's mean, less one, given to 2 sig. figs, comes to -0.047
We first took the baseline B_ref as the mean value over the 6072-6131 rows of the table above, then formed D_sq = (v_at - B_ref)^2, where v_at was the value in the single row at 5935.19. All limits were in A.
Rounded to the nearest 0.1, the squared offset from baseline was 1.3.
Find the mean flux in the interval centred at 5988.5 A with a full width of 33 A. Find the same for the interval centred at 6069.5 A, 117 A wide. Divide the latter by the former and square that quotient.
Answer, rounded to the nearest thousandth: 0.978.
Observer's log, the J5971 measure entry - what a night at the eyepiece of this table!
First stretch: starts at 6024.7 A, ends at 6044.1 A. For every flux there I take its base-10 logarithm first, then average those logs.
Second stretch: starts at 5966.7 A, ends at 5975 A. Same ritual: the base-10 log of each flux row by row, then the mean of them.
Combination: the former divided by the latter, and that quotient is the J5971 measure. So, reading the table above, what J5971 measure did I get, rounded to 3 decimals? 0.999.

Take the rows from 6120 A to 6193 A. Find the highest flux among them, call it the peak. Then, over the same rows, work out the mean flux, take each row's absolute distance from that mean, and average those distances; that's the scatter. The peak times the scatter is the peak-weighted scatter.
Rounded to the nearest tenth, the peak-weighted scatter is 16.8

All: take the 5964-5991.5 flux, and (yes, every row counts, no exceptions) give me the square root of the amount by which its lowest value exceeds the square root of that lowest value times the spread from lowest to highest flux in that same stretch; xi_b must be 4.37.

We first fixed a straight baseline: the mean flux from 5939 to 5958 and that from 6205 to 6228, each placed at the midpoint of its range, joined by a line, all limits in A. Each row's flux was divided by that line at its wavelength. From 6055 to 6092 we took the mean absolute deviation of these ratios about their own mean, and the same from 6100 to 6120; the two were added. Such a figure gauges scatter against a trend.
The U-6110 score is 0.0478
